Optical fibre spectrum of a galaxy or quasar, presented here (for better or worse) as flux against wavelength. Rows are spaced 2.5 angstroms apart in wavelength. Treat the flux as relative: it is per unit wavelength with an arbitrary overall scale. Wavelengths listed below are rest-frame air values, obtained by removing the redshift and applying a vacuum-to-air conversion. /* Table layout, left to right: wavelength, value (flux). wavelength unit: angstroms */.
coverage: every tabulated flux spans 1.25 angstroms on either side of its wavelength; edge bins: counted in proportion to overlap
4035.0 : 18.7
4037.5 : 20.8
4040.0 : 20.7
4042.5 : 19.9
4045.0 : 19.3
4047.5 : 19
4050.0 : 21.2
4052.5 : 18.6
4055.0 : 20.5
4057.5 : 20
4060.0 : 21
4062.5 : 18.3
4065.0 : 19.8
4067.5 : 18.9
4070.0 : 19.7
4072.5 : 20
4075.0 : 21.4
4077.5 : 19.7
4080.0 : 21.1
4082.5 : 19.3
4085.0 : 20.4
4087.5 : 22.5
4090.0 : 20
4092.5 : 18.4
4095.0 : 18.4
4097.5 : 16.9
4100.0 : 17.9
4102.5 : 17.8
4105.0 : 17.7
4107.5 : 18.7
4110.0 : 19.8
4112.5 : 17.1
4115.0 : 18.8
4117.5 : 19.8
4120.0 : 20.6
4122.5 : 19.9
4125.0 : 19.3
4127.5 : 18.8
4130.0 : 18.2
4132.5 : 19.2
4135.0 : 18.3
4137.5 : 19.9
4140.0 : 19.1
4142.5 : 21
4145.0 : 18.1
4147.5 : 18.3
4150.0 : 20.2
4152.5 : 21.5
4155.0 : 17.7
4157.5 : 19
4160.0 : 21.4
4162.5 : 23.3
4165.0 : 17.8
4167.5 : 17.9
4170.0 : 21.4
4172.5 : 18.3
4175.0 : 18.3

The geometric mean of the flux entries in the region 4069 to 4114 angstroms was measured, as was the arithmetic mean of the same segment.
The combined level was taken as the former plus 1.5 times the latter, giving 48.1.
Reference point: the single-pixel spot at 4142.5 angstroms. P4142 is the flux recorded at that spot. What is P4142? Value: 21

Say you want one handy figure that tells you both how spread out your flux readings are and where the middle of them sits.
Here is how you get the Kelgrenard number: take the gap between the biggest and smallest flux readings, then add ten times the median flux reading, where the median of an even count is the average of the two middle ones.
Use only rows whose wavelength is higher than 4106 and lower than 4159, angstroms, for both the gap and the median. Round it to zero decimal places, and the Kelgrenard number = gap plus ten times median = 195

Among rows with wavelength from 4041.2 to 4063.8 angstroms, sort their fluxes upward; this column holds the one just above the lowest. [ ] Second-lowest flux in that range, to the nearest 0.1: 18.6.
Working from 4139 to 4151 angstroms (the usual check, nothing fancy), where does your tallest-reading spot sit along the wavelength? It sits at 4142.5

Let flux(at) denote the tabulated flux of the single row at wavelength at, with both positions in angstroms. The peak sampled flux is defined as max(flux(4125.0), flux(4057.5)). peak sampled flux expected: 20.0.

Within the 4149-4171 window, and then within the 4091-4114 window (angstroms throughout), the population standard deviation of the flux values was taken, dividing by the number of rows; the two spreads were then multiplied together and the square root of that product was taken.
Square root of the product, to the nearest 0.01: 1.25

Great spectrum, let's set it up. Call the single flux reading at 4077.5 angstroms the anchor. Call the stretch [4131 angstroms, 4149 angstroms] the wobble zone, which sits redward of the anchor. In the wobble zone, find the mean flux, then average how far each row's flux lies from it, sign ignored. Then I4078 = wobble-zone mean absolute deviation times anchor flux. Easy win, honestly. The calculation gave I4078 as 15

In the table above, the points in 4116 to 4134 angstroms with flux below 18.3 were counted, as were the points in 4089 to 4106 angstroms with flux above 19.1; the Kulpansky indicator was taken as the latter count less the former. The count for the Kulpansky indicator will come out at 0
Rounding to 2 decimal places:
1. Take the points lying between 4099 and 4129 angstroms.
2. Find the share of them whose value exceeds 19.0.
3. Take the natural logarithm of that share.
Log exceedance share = -0.88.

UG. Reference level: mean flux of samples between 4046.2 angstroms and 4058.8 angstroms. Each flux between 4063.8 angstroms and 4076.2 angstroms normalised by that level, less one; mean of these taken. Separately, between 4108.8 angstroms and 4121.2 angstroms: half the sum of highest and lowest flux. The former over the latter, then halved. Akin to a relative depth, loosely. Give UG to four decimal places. 0.0001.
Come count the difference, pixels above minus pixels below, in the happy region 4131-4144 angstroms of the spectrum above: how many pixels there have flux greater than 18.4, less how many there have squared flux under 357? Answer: 3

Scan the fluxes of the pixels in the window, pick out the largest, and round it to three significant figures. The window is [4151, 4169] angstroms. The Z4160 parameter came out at 23.3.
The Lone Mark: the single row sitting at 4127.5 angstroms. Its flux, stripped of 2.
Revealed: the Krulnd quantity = 16.80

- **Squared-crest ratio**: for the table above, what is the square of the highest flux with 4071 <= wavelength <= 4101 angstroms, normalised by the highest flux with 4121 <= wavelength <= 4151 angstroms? 24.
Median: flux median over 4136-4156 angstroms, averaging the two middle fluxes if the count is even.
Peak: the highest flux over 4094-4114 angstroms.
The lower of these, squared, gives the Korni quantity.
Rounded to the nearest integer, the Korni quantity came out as 380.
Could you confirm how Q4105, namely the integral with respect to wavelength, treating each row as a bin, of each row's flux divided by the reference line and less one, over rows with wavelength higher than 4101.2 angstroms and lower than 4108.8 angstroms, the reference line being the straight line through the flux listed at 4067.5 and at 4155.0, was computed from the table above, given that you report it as -0.1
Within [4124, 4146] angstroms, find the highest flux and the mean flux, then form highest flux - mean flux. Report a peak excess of 1.9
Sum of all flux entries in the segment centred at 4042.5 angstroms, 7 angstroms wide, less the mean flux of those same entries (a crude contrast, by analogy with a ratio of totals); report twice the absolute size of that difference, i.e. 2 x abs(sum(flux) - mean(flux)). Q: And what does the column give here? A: 79.9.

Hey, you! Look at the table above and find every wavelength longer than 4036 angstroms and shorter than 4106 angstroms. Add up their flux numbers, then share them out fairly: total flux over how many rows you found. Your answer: 19.6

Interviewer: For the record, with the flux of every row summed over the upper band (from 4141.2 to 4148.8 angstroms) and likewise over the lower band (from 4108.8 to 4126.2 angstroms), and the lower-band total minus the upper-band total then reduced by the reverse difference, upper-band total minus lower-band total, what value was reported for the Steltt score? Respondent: 156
